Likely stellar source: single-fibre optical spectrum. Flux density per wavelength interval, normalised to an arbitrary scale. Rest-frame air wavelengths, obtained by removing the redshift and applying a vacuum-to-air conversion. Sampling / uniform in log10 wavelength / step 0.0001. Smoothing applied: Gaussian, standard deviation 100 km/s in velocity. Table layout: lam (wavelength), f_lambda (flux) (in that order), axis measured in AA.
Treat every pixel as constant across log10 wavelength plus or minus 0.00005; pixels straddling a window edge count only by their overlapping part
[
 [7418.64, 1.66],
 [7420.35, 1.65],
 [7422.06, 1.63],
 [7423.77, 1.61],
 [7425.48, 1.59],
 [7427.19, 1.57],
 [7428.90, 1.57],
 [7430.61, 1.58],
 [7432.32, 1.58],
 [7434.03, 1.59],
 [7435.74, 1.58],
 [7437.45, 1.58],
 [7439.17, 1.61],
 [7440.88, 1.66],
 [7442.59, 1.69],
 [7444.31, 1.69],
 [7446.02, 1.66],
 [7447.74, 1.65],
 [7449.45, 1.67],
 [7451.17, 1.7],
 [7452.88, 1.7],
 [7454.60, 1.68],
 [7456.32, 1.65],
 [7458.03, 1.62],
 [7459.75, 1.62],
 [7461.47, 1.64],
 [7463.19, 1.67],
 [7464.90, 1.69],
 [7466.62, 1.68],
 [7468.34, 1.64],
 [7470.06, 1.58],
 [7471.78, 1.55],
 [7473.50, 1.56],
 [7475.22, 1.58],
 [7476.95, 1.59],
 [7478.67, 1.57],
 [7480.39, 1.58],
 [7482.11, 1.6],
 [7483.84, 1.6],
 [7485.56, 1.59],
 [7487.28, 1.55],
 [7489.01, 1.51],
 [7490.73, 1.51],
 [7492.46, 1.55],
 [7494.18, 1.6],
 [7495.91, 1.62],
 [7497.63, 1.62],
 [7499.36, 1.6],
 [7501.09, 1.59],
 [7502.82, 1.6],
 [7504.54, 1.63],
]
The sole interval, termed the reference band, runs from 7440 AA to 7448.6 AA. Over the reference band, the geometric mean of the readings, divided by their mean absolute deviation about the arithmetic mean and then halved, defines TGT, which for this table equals 52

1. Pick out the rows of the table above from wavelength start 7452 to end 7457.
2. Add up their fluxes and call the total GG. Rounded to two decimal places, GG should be 5.03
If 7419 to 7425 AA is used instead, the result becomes 4.89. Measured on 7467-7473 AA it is 4.77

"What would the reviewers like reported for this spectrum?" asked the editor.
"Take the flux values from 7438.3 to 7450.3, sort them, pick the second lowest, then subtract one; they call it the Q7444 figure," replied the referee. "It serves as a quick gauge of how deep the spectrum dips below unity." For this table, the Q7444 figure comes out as 0.650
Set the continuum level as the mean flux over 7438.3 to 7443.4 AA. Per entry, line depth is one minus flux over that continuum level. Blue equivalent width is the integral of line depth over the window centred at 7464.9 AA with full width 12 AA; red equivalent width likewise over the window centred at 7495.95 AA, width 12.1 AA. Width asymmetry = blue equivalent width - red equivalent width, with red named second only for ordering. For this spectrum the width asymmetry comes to -0.45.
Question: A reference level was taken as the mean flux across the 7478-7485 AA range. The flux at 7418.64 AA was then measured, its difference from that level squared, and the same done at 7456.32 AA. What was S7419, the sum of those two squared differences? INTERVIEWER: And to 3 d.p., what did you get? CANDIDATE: 0.009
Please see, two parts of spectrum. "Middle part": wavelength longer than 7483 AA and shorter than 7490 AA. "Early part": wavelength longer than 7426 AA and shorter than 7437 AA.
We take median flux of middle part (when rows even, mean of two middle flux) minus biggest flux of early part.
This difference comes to -0.020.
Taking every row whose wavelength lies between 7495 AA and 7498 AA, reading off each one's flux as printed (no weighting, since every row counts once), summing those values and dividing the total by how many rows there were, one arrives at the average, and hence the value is 1.62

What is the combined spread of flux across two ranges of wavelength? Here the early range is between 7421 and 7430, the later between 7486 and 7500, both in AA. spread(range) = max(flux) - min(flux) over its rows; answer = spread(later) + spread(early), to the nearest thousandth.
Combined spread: 0.170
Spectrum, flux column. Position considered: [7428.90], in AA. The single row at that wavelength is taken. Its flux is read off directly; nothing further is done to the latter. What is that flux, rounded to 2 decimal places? 1.57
